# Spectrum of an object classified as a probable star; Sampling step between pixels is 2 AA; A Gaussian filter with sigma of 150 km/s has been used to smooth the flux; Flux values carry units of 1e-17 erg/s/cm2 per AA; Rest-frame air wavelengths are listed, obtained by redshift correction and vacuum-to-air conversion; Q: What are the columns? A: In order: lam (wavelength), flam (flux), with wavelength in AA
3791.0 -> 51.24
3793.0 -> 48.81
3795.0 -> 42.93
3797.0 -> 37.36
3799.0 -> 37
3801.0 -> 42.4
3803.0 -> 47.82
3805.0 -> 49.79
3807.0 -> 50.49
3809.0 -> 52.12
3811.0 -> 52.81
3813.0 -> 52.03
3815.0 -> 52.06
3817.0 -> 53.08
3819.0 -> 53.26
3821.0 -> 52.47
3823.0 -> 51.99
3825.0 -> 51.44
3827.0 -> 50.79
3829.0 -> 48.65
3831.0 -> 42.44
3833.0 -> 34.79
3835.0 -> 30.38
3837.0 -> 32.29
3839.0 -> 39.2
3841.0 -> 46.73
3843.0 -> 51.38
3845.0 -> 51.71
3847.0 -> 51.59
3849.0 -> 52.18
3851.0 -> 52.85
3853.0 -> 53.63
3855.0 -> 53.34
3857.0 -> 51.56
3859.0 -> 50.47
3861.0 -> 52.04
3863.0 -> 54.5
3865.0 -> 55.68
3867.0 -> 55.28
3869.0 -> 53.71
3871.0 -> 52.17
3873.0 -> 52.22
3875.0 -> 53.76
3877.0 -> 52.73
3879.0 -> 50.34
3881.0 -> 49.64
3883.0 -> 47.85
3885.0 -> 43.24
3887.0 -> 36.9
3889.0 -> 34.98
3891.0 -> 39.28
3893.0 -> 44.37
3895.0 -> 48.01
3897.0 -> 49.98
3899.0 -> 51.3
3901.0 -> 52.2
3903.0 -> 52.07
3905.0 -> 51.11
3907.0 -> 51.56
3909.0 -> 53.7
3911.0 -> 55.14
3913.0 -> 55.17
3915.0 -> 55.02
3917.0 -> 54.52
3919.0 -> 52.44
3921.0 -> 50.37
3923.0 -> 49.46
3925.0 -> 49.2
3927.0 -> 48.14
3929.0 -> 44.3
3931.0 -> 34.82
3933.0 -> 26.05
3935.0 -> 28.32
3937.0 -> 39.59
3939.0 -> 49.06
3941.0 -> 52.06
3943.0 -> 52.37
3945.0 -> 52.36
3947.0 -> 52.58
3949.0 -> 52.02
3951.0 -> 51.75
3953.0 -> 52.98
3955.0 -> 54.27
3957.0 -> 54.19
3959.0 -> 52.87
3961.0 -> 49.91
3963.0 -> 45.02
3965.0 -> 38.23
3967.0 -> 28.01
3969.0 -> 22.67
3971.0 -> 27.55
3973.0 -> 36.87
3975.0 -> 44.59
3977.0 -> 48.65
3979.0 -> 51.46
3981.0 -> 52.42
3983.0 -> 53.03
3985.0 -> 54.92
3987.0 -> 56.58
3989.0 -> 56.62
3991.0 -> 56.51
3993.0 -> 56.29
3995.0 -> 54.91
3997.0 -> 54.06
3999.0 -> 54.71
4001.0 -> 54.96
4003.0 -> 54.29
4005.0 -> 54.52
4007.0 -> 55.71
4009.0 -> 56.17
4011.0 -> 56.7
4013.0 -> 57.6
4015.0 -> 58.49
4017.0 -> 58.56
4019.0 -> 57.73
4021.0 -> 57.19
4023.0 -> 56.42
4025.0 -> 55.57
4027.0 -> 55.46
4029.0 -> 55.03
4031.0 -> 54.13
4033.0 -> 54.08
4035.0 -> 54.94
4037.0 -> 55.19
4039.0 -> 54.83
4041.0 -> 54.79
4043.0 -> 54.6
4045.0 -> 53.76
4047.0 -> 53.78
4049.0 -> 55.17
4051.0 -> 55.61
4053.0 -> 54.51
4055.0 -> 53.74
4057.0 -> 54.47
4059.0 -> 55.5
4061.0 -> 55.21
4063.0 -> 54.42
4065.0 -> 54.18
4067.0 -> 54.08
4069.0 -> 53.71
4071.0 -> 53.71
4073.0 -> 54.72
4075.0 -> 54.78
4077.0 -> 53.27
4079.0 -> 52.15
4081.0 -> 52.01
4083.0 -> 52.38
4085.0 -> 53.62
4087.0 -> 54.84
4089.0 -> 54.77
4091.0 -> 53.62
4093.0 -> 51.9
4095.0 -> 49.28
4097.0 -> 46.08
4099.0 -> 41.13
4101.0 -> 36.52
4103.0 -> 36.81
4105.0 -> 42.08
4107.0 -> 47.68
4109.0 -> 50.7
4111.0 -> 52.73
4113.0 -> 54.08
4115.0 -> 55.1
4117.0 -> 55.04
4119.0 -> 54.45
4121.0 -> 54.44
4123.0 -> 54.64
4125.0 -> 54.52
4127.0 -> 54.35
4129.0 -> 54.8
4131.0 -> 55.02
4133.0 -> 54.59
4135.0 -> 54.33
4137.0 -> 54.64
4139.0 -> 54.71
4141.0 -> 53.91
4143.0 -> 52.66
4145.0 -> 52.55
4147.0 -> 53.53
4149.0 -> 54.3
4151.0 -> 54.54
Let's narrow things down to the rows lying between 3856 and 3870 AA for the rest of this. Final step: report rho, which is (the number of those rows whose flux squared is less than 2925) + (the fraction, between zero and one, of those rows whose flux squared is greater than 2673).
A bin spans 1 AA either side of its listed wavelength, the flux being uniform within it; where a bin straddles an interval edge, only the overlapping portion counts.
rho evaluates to 4.71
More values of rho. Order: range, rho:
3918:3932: 7.14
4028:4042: 2.00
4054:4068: 3.00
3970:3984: 7.29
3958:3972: 7.14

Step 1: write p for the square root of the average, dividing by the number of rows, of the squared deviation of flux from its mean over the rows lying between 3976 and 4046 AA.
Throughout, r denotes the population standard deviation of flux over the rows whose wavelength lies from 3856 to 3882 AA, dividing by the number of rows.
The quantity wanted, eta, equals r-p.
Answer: -0.1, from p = 2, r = 1.8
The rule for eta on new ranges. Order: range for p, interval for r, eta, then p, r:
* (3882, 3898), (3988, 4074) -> -3.9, 5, 1.3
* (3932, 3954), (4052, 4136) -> -5.0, 10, 4.7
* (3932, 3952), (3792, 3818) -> -4.4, 10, 5.5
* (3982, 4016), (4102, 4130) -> 4.0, 1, 5.4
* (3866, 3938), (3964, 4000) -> 3.5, 8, 11.1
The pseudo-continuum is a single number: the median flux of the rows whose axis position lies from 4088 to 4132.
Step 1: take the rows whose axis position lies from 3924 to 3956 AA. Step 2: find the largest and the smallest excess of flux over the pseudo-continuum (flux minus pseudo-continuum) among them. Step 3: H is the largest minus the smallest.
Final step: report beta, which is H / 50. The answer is 0.6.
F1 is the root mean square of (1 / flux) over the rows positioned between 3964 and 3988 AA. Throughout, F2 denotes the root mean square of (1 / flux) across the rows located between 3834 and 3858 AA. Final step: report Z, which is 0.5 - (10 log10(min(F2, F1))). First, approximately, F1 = 0.0268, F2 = 0.023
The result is 17.0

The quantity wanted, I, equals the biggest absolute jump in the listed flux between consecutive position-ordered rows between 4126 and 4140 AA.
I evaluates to 0.45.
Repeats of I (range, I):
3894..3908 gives 1.97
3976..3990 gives 2.81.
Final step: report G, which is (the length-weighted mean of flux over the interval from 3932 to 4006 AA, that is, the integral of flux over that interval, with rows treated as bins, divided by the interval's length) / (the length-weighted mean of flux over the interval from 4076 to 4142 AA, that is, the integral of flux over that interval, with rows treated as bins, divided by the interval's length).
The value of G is 0.93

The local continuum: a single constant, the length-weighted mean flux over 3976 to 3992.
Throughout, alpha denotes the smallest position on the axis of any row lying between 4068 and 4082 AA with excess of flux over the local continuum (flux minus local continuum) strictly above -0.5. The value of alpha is 4069.0 AA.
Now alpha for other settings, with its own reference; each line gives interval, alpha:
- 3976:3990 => 3985.0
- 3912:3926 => 3913.0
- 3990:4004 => 3991.0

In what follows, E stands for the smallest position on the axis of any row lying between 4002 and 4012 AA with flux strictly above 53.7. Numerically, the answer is 4003.0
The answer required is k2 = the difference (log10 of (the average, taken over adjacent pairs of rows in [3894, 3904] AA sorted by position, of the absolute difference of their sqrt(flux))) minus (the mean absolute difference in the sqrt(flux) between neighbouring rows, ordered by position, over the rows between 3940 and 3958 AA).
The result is -1.2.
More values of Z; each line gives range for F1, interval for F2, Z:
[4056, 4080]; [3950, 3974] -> 17.8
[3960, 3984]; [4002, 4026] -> 18.0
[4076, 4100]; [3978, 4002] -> 17.9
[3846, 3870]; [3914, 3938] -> 17.7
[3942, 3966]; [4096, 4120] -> 17.5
